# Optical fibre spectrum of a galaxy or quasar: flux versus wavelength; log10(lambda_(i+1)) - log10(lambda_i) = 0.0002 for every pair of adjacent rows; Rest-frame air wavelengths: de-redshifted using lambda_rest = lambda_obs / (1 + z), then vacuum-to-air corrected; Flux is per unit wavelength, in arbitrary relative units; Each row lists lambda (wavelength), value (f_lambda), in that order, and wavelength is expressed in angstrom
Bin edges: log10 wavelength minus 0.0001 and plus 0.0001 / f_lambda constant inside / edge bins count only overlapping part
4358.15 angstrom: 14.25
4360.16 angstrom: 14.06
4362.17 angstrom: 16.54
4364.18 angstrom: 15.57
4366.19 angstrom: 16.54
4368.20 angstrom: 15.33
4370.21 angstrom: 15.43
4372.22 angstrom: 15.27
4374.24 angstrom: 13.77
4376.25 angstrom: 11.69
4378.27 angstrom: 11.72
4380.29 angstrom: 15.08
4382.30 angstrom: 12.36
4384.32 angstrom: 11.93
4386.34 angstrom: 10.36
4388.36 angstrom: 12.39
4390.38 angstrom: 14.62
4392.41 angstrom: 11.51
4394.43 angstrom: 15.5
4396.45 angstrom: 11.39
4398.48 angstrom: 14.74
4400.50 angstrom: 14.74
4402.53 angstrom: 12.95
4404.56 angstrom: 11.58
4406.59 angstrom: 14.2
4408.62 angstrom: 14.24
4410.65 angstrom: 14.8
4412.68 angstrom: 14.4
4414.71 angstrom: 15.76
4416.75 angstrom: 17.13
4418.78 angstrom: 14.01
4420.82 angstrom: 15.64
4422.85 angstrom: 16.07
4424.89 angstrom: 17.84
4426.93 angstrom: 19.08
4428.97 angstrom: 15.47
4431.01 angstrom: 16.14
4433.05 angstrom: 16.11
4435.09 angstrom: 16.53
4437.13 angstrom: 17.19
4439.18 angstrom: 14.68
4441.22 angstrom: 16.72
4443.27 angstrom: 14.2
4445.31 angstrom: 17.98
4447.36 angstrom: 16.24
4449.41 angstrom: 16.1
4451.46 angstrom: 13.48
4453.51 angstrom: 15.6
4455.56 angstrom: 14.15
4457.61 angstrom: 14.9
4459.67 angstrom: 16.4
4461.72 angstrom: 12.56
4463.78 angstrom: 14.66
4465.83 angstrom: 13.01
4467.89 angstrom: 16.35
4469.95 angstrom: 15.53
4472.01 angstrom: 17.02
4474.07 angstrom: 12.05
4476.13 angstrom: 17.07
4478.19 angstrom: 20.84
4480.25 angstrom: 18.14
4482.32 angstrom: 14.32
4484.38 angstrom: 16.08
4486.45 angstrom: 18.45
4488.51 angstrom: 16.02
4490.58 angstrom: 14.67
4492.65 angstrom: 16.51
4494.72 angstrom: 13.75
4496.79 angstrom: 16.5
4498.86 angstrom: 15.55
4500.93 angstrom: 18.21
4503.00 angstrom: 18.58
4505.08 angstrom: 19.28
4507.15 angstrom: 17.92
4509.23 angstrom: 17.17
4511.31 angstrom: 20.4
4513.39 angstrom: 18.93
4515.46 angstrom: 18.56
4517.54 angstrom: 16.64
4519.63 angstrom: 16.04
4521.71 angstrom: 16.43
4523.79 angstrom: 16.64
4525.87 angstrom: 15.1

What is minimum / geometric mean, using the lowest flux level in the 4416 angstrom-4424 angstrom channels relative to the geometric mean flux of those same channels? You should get 0.894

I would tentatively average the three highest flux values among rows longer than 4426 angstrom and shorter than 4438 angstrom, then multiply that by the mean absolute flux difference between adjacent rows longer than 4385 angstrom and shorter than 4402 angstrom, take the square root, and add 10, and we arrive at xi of 16.9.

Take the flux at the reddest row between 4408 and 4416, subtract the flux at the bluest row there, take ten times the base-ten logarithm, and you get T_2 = 2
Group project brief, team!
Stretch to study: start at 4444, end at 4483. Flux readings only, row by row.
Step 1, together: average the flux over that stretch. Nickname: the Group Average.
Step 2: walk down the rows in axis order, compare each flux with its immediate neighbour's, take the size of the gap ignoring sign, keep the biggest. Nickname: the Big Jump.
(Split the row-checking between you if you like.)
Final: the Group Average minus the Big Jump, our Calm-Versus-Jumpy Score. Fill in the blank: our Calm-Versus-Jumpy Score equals 10.6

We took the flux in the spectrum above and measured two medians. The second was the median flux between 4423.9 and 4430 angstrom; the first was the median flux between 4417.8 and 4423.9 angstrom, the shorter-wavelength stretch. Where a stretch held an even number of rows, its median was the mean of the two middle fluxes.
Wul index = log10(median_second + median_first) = 1.52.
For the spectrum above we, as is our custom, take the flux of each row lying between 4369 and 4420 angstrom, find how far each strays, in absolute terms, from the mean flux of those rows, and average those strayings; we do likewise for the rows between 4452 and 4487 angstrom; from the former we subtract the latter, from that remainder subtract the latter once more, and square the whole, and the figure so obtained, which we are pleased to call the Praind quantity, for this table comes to 4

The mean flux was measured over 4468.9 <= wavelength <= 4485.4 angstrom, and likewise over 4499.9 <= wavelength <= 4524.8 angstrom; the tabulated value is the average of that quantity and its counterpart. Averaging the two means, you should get 17.1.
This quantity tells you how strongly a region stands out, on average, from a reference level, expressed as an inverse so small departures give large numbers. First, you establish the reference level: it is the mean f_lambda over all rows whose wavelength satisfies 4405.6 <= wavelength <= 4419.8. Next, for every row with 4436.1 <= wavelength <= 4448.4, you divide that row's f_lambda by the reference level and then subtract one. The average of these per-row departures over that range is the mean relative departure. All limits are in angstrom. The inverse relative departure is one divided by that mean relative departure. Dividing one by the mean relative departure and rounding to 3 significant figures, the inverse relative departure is 12.1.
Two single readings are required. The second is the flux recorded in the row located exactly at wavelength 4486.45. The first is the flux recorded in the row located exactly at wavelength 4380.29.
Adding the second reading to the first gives 33.5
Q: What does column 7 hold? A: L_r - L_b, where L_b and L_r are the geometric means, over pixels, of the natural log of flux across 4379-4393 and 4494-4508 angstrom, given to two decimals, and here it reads 0.31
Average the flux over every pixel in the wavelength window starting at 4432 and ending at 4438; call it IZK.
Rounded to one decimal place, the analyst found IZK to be 16.6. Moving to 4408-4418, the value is 15.3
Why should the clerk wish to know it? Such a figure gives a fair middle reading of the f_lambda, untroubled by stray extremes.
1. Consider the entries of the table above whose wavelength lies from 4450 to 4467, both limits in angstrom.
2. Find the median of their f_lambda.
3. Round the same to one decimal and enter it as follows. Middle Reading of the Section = 14.4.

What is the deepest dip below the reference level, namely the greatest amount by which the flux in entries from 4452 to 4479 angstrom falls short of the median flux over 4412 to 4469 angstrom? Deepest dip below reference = 3.9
